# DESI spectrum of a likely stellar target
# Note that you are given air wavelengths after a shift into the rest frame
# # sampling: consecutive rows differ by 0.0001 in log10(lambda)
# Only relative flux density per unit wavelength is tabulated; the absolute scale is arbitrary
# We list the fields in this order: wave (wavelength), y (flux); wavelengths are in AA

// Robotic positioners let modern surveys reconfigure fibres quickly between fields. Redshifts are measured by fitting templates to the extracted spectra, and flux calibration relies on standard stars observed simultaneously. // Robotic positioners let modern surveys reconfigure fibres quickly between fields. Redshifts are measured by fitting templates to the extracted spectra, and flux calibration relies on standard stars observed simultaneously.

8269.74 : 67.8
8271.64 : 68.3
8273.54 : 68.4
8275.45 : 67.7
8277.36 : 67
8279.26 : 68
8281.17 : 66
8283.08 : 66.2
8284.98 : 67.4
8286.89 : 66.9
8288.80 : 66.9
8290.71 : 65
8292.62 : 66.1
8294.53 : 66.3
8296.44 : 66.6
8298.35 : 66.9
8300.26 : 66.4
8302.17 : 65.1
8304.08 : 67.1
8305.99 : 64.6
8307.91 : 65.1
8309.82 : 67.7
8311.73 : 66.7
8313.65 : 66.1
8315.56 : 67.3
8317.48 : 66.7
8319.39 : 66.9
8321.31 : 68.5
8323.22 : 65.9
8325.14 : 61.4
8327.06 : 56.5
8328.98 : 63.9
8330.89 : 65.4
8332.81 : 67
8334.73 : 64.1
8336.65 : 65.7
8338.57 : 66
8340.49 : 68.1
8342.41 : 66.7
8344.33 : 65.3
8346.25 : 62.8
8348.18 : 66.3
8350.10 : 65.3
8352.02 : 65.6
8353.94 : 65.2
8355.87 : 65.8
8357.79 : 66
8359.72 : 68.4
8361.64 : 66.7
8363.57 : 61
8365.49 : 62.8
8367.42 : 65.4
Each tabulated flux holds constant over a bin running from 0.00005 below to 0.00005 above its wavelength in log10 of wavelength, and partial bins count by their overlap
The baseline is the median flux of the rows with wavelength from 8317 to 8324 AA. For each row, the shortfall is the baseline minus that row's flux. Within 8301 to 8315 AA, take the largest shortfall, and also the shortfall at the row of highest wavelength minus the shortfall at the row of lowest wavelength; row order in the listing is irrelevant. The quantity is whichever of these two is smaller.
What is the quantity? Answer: -1.0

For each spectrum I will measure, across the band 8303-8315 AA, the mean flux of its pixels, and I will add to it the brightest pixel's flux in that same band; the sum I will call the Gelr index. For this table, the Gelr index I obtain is 134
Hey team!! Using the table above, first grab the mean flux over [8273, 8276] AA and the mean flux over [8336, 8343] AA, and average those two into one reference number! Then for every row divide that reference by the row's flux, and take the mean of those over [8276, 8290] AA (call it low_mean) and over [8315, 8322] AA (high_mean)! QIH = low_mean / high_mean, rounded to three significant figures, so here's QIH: 1.01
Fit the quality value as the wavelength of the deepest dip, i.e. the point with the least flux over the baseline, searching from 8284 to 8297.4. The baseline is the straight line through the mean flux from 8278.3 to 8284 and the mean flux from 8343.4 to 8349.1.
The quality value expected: 8290.71 AA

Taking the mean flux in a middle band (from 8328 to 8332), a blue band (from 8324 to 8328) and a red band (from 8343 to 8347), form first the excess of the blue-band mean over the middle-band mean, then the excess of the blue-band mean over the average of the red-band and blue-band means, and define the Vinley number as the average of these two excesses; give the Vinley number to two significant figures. -4.1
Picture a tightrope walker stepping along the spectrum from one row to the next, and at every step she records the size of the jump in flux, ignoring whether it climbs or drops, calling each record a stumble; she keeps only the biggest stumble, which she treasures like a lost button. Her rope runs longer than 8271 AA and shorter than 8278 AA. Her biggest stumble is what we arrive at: 0.7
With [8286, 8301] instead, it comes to 1.9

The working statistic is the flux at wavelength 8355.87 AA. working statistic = 65.8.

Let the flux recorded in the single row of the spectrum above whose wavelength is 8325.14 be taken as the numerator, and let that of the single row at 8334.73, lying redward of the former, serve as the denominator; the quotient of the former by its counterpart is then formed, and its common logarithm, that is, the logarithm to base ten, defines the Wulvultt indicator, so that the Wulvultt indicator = -0.019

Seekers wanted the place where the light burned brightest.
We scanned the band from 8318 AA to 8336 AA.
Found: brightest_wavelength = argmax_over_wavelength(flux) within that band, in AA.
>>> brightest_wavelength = 8321.31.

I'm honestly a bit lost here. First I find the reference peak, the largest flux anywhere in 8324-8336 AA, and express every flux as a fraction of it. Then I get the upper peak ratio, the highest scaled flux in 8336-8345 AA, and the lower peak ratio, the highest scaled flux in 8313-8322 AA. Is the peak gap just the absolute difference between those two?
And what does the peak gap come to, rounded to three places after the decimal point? 0.006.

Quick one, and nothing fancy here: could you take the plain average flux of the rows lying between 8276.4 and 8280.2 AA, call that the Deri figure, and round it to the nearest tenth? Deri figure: 67.5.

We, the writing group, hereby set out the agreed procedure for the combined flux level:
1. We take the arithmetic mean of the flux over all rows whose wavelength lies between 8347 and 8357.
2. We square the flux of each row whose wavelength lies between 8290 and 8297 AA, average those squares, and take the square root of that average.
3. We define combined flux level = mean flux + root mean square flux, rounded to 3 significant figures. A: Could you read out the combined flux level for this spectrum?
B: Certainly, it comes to 132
